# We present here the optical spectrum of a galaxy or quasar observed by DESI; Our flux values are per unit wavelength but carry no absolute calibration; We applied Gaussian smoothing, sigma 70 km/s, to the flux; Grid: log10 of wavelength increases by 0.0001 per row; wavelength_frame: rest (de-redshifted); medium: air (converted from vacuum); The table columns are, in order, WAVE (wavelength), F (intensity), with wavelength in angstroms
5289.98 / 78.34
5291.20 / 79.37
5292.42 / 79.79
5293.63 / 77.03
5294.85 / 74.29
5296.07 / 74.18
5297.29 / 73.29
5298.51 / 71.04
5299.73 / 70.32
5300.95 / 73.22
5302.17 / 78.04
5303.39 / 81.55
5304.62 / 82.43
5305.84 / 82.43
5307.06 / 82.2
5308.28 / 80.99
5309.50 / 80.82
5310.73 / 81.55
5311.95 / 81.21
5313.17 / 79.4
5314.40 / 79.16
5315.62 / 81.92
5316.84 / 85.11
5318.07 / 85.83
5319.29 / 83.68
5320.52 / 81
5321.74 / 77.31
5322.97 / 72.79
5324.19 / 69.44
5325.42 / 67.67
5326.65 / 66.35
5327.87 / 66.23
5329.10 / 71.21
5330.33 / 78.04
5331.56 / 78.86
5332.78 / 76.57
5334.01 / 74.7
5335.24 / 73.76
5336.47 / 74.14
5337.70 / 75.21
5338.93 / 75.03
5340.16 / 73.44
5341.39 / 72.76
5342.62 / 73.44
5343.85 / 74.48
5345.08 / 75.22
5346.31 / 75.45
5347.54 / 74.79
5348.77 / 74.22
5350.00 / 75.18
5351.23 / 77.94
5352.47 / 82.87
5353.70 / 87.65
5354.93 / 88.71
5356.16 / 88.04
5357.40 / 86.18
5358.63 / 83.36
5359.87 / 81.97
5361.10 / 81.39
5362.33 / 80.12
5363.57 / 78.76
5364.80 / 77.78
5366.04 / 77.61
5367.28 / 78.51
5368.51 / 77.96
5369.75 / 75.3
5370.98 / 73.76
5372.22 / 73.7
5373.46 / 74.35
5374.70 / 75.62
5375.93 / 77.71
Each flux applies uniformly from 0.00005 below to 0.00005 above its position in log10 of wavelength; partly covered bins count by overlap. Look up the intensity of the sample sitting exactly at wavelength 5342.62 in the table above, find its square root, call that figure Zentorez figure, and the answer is 8.57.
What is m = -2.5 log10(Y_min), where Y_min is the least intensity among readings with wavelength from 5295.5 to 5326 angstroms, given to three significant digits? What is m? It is -4.58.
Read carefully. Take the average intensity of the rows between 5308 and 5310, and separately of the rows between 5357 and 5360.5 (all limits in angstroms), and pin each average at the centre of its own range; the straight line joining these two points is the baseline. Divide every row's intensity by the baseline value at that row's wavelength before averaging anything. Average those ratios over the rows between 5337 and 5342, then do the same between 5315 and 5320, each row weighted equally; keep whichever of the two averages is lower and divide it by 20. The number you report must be 0.0448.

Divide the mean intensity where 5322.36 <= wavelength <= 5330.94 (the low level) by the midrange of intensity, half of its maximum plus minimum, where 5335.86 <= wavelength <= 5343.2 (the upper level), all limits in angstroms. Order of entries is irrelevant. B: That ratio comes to 0.95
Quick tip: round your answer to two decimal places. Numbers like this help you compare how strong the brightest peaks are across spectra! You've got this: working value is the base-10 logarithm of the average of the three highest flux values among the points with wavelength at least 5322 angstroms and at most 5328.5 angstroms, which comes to 1.84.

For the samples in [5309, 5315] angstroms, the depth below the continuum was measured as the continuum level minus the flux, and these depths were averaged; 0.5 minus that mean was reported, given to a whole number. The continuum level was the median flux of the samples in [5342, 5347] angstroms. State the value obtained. 6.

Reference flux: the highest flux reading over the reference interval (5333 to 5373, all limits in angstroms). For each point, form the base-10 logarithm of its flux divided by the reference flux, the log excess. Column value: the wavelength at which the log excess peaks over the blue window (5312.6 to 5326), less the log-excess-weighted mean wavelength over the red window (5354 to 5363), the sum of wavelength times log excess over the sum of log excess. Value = -42.3 angstroms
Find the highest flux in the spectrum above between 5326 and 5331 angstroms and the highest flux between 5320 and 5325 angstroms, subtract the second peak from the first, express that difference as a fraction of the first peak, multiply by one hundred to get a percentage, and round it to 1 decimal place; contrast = -3.8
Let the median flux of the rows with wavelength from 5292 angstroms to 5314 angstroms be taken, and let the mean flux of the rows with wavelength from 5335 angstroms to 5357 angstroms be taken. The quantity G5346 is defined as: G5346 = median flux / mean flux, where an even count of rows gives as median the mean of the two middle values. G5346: 1.03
